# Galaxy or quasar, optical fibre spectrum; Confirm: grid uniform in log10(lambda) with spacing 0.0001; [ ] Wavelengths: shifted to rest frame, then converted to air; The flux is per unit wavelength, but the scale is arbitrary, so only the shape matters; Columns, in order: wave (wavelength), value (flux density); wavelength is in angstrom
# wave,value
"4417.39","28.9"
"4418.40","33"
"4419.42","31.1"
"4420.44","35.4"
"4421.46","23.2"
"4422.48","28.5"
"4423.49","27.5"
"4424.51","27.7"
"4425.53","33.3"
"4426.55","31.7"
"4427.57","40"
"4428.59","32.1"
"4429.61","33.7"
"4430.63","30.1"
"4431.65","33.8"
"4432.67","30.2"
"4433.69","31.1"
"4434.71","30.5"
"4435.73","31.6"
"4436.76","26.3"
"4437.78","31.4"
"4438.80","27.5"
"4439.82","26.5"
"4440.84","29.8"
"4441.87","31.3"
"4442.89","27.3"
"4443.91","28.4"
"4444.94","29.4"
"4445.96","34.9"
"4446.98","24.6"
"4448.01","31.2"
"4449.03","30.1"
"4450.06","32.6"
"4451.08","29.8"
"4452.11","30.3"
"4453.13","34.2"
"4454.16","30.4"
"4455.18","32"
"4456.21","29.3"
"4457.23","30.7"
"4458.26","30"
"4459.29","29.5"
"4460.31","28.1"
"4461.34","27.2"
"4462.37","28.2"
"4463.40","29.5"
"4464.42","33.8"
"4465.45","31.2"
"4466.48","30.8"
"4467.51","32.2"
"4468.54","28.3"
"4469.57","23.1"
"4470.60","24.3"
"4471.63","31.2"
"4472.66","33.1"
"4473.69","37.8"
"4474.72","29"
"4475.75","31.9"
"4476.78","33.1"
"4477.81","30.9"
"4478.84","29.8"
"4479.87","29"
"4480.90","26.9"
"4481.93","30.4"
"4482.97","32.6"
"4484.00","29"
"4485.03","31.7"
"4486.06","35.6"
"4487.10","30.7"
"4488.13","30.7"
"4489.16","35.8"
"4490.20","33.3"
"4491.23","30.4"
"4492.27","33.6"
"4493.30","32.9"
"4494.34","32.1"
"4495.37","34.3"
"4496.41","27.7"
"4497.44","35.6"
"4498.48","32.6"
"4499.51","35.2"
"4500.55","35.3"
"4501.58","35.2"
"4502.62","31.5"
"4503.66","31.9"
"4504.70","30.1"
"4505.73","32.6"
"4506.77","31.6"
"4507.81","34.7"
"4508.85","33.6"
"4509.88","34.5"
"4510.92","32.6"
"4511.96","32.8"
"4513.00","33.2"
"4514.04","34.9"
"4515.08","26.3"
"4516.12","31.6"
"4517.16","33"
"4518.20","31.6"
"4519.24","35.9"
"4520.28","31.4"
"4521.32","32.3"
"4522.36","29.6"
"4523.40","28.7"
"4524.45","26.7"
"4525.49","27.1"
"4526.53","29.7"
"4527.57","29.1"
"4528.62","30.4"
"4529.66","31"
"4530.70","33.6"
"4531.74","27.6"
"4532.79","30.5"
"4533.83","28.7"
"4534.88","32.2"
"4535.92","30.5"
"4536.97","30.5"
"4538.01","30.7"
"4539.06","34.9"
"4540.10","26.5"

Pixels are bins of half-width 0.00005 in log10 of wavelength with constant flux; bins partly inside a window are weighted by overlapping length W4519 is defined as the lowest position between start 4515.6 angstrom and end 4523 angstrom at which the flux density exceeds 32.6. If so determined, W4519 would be 4517.16 angstrom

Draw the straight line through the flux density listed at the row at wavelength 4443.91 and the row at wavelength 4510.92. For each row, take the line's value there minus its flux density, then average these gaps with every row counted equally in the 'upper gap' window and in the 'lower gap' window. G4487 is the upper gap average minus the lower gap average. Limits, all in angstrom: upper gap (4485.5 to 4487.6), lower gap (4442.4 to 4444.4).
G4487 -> -2.6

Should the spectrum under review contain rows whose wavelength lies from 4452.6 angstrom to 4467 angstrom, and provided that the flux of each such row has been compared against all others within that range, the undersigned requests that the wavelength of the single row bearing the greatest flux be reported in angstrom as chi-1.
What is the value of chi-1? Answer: 4453.13 angstrom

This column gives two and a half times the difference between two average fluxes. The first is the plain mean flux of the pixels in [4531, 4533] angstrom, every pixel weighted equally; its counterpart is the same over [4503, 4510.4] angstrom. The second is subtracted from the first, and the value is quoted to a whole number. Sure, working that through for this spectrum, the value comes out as -9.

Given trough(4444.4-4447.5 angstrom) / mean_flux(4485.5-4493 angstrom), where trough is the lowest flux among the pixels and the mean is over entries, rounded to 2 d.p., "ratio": 0.75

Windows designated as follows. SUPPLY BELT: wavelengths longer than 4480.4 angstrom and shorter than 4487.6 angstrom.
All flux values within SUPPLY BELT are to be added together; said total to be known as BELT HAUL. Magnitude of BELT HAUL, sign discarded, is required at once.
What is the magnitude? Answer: 217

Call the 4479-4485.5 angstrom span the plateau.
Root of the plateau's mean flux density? 5.47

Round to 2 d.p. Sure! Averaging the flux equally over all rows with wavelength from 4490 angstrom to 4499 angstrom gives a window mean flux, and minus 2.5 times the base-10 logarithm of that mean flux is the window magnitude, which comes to -3.78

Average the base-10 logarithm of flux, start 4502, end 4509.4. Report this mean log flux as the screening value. 1.51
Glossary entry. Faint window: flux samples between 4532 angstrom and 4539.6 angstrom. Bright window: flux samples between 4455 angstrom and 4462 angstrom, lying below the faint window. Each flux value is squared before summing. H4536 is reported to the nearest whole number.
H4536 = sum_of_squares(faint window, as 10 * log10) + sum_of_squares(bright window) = 6163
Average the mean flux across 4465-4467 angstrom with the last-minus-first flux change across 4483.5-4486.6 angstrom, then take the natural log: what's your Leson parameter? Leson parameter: 2.93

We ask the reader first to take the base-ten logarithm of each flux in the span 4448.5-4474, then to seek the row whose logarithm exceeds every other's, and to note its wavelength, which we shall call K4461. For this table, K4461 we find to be 4473.69 angstrom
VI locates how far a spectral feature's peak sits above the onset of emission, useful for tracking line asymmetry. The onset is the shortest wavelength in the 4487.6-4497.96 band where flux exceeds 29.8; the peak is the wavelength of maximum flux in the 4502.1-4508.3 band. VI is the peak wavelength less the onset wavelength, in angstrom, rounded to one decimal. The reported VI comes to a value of 19.7 angstrom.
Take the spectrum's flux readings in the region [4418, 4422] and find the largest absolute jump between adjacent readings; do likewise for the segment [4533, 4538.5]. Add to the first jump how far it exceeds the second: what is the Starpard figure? 21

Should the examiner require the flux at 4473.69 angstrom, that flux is 37.8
